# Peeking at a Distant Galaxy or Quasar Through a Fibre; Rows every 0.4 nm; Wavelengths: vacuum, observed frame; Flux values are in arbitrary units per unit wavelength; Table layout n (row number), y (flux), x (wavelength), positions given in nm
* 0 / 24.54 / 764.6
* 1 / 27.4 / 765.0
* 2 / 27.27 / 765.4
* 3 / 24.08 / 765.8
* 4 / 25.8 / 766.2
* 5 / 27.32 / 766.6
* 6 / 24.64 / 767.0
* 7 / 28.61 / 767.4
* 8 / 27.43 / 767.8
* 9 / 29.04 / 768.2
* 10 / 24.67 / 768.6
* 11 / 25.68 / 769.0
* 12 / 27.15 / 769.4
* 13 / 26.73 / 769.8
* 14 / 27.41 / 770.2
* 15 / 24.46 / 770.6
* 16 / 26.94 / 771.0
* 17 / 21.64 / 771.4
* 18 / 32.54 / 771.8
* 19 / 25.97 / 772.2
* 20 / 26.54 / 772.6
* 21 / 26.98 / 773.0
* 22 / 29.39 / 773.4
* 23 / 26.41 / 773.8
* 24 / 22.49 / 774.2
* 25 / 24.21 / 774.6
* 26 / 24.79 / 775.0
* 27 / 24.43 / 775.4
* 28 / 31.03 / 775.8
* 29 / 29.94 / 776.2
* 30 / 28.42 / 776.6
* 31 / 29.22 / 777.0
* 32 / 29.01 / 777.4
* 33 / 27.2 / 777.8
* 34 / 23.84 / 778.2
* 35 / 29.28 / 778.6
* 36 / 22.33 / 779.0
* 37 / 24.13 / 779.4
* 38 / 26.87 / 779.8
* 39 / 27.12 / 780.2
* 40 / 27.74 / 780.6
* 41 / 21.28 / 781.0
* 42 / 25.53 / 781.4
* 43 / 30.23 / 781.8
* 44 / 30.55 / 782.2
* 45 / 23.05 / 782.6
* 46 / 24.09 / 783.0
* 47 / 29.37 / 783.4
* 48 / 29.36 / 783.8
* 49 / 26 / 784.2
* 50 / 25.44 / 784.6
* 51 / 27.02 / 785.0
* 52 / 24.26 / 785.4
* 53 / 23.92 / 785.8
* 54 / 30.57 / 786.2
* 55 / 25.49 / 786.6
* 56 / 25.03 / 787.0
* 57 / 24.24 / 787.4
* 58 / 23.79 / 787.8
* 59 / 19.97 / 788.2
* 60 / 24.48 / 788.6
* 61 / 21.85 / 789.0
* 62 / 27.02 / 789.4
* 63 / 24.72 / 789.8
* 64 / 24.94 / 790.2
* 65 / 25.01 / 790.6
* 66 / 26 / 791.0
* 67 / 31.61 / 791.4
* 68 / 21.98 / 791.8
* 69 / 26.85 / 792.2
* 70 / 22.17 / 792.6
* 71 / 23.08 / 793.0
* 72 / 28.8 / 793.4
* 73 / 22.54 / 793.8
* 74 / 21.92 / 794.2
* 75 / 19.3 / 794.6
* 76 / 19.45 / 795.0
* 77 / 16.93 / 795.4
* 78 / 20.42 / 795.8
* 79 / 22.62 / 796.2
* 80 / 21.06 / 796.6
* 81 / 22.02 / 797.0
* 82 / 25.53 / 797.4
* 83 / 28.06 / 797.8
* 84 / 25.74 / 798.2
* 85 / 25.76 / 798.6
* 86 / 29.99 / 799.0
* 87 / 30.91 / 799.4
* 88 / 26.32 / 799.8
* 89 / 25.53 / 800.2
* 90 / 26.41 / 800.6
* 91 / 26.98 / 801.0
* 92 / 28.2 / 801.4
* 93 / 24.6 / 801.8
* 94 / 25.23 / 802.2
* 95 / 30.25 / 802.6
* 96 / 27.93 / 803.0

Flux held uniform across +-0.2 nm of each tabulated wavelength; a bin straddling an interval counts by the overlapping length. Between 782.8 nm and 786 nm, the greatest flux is 29.37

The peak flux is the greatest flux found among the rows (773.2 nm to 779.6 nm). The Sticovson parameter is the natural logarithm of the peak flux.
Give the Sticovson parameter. 3.43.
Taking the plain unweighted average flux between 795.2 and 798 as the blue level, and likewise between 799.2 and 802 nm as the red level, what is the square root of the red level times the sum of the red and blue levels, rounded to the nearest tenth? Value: 36.5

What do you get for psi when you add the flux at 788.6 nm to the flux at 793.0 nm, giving 47.6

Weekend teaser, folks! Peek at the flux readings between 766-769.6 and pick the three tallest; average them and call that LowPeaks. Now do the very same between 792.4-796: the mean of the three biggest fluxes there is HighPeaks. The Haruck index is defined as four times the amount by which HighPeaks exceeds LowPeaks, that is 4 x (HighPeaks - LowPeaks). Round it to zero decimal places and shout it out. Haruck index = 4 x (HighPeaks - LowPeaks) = -14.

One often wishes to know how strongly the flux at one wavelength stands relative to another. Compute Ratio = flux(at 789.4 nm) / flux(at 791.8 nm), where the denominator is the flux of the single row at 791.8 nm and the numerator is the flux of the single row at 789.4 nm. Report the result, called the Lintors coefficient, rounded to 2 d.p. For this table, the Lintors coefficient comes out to 1.23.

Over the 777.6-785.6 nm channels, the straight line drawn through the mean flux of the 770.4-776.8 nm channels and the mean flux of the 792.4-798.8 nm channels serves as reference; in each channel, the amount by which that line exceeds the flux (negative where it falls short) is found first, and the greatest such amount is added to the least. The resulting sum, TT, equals -1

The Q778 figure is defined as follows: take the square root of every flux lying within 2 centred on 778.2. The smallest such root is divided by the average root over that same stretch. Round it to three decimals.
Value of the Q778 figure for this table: 0.922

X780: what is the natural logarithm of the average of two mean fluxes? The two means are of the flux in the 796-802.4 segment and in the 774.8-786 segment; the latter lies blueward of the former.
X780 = 3.27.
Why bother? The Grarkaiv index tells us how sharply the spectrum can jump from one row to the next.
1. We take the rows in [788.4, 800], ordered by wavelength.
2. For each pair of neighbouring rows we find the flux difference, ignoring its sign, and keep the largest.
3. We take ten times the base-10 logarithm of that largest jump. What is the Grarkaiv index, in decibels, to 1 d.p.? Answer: 9.8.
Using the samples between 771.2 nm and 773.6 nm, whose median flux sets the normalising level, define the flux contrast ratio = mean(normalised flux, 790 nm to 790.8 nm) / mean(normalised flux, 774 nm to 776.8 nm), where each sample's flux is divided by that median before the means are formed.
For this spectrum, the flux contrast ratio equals 0.94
